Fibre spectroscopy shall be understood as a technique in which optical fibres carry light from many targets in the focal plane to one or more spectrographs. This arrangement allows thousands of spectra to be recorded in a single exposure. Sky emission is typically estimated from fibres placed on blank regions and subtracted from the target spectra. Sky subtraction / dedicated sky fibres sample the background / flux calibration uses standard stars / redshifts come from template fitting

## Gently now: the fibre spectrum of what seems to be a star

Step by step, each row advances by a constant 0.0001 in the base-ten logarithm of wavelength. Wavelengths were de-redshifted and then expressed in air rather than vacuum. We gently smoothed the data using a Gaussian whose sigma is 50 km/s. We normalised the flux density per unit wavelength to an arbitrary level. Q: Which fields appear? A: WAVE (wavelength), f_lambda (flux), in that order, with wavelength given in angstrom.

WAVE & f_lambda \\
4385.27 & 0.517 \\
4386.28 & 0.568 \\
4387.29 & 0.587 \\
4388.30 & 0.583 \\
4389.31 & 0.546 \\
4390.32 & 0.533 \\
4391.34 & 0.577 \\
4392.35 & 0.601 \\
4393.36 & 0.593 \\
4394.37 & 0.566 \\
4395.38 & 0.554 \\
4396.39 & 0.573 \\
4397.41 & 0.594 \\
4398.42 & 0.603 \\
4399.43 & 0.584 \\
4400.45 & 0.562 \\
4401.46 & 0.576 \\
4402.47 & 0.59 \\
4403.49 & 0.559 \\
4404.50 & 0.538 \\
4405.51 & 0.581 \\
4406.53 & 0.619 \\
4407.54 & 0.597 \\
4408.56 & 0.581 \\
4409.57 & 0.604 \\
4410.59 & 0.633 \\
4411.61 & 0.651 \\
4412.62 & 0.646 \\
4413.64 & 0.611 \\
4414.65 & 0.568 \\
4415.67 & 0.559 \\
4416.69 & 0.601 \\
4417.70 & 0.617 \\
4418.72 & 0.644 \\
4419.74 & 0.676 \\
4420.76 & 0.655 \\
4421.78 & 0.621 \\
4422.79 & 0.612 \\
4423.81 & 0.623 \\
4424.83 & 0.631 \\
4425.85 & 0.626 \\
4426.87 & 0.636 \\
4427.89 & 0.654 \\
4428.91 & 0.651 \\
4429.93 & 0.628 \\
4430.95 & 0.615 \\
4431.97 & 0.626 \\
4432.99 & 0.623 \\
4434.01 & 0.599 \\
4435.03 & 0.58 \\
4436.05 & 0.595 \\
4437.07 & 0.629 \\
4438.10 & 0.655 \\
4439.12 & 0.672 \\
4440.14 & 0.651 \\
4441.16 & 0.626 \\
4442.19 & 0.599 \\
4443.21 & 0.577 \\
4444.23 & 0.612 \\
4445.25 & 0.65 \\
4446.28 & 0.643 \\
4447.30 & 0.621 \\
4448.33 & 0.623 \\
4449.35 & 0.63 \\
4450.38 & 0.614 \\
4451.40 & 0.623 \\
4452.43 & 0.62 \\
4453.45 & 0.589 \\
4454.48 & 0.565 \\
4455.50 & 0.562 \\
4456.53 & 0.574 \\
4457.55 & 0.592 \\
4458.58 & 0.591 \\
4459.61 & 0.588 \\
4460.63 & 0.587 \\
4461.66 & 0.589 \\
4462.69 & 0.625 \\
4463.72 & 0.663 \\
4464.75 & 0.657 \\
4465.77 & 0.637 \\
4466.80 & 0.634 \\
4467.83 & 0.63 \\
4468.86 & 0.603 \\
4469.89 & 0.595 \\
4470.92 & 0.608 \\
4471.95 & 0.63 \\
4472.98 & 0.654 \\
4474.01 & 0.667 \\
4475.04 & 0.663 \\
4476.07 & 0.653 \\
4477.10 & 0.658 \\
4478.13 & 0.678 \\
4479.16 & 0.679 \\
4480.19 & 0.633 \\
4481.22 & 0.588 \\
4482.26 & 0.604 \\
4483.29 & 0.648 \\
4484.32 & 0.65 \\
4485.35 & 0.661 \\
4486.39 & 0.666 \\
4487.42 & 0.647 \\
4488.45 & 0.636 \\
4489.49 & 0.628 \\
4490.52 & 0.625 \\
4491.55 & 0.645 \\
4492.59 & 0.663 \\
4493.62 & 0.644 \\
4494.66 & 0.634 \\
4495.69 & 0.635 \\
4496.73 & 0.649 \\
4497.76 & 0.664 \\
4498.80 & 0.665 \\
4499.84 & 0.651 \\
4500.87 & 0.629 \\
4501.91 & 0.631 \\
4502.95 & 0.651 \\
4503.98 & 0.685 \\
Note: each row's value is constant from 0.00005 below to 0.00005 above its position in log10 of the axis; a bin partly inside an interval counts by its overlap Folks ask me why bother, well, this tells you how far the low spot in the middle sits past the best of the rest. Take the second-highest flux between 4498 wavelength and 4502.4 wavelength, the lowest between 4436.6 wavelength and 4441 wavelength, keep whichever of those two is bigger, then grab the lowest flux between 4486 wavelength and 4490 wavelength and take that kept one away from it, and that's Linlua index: -0.02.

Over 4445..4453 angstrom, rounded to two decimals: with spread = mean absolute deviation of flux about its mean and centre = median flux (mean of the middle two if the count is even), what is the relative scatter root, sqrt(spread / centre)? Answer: 0.13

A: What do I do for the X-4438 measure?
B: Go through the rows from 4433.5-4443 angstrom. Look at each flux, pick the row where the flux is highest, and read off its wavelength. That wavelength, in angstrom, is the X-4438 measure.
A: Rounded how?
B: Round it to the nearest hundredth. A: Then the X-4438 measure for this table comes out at 4439.12 angstrom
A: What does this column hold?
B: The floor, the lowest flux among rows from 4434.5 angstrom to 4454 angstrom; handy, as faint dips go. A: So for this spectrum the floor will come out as 0.577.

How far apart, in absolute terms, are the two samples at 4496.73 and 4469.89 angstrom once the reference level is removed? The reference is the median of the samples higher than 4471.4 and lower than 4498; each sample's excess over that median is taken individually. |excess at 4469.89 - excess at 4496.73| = 0.05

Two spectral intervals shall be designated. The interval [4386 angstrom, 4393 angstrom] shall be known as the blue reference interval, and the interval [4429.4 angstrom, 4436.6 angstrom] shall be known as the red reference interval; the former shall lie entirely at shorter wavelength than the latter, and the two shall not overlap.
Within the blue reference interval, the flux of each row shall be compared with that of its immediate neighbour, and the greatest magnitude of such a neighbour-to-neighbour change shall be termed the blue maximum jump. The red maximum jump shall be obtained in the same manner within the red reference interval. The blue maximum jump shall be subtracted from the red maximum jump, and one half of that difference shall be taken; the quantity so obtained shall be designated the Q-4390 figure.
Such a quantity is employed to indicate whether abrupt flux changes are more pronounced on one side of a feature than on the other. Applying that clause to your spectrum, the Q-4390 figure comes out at -0.010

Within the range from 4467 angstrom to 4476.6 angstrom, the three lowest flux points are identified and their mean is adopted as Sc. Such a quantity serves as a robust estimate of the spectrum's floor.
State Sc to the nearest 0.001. 0.602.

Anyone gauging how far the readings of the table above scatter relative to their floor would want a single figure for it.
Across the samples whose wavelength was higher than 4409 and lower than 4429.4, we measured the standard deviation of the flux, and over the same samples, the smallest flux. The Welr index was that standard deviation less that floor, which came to -0.53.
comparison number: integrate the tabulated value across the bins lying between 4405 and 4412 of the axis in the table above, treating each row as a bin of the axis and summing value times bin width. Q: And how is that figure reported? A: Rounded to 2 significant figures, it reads 4.3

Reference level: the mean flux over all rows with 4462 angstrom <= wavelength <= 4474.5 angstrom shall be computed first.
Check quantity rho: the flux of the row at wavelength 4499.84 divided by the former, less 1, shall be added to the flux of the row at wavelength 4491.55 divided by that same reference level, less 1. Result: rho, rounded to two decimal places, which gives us 0.05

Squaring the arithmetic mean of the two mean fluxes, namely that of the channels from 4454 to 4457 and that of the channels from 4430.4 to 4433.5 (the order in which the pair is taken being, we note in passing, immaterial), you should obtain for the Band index 0.353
